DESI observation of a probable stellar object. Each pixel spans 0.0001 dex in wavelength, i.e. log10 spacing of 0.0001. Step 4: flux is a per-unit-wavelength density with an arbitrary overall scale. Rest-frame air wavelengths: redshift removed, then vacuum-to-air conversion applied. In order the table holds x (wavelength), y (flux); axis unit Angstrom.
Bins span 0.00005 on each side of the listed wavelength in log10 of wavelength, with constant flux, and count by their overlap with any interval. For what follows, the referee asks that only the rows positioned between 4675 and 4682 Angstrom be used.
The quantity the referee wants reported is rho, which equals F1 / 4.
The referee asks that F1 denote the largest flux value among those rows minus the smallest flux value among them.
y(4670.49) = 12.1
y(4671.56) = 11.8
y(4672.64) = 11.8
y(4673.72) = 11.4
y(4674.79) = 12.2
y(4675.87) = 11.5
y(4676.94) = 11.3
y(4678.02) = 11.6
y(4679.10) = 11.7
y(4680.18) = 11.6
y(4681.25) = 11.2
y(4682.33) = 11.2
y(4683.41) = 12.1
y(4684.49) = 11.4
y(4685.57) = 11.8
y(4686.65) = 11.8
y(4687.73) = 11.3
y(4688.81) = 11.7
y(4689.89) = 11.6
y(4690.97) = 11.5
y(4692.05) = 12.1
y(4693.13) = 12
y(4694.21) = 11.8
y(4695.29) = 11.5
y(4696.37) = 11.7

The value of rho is 0.125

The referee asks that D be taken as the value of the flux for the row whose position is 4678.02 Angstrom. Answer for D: 11.6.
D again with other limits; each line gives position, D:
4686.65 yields 11.8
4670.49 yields 12.1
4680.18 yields 11.6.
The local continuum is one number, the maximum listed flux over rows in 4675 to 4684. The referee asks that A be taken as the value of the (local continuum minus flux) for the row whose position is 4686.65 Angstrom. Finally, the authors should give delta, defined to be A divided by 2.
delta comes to 0.15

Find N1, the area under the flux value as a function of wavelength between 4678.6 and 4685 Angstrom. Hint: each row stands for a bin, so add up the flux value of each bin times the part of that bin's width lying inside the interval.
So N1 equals 74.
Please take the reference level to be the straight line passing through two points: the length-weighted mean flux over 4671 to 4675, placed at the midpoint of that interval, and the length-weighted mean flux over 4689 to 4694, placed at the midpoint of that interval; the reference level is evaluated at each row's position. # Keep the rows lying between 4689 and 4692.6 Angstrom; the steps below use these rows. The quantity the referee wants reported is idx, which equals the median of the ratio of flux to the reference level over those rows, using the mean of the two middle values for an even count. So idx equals 0.983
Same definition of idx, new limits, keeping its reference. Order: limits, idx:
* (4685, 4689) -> 0.996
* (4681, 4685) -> 0.959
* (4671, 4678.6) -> 0.984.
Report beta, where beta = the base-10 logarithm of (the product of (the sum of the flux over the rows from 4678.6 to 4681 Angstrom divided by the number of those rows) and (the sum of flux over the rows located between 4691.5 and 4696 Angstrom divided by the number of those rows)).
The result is 2.14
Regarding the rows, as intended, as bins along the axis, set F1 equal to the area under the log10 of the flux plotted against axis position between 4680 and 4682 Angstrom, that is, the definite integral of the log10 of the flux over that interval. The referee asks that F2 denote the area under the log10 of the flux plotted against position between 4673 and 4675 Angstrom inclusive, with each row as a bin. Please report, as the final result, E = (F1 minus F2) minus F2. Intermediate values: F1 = 2.12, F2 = 2.14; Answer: -2.2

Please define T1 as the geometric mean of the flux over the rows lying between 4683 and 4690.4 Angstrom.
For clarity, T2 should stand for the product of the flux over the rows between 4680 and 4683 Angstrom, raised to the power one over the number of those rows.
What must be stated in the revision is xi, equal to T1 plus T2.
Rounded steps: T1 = 11.7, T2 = 11.3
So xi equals 23.0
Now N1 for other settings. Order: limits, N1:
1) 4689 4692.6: 42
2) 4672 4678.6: 77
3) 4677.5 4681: 41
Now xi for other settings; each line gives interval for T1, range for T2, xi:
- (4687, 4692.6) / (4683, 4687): 23.4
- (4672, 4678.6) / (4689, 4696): 23.4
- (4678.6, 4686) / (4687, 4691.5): 23.1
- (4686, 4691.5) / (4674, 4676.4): 23.4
